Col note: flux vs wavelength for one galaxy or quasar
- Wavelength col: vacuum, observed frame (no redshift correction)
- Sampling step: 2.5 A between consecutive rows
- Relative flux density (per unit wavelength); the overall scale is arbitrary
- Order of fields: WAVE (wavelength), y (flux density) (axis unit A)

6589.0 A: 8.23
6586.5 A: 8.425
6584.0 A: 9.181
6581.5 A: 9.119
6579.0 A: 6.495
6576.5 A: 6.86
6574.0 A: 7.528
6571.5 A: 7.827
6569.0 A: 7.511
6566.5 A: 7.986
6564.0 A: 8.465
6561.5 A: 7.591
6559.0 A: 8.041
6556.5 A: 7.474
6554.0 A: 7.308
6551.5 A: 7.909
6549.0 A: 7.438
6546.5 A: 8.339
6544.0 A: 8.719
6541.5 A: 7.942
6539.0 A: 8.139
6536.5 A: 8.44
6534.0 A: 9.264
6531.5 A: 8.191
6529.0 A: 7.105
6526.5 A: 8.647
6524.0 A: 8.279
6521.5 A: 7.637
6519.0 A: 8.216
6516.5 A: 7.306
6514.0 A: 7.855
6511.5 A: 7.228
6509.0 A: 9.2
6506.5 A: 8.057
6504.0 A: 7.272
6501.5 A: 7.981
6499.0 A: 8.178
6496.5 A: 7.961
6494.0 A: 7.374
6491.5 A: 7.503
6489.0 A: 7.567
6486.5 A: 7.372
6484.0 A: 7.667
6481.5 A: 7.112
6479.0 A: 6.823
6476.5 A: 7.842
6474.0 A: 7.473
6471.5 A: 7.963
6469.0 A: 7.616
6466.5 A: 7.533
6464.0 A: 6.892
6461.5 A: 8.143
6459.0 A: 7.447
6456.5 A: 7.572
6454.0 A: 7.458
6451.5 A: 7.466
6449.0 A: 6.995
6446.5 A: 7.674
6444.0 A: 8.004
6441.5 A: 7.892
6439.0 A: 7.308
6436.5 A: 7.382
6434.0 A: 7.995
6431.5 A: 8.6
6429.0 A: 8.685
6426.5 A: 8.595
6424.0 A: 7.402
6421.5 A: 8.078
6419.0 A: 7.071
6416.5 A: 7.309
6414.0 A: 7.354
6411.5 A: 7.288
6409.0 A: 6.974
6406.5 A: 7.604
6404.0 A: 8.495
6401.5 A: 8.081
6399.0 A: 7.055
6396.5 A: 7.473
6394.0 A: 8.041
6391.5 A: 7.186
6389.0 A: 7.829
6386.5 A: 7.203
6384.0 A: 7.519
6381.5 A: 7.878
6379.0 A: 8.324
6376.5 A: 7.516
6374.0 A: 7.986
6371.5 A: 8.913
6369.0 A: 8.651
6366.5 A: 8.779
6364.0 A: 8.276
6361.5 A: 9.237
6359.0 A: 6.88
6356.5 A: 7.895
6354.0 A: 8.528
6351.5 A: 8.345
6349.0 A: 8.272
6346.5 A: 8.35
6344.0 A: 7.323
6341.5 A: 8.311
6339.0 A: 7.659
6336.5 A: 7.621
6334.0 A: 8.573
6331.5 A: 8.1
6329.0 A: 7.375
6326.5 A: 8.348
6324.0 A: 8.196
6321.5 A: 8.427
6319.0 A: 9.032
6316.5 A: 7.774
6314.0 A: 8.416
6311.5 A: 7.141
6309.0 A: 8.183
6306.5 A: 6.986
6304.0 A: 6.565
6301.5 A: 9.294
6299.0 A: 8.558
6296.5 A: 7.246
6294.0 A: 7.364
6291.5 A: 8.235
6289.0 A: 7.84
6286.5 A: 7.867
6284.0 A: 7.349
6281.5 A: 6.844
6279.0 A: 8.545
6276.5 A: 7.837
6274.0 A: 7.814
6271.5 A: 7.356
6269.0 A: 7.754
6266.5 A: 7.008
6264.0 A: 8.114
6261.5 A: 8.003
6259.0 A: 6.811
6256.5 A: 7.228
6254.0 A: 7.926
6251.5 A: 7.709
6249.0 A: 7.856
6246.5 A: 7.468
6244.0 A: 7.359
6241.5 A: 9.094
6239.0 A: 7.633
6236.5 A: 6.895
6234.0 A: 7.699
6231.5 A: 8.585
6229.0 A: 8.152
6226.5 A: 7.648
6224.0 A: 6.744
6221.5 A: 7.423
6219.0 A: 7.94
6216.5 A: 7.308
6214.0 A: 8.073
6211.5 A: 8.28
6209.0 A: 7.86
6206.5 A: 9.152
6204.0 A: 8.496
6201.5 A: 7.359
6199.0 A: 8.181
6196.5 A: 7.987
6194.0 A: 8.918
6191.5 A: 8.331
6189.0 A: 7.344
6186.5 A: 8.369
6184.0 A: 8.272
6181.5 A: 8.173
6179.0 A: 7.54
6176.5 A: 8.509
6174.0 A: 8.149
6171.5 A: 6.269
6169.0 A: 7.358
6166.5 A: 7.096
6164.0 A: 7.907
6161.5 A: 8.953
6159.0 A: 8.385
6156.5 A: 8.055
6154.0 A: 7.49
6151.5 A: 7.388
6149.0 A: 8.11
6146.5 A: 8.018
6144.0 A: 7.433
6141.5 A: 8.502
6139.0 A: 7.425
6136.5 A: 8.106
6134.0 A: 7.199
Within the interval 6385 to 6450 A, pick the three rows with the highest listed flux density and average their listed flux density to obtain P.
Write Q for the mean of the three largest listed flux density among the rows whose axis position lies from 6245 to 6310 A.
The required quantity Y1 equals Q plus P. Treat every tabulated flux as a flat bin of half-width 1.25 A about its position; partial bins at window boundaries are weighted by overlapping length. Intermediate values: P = 8.6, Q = 8.80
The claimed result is 17.4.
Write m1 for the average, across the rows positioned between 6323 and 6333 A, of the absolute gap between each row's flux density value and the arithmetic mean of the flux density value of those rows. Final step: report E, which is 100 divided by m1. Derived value 318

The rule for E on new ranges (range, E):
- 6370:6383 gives 252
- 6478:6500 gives 334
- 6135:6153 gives 266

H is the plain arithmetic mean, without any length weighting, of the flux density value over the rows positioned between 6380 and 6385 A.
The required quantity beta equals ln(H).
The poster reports 2.04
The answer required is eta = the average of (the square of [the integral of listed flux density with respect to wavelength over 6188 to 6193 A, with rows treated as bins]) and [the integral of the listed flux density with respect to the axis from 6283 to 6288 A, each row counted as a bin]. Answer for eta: 802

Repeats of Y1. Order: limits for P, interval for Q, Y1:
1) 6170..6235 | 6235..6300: 17.6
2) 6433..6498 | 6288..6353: 17.0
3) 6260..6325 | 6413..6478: 17.6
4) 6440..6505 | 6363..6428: 16.9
